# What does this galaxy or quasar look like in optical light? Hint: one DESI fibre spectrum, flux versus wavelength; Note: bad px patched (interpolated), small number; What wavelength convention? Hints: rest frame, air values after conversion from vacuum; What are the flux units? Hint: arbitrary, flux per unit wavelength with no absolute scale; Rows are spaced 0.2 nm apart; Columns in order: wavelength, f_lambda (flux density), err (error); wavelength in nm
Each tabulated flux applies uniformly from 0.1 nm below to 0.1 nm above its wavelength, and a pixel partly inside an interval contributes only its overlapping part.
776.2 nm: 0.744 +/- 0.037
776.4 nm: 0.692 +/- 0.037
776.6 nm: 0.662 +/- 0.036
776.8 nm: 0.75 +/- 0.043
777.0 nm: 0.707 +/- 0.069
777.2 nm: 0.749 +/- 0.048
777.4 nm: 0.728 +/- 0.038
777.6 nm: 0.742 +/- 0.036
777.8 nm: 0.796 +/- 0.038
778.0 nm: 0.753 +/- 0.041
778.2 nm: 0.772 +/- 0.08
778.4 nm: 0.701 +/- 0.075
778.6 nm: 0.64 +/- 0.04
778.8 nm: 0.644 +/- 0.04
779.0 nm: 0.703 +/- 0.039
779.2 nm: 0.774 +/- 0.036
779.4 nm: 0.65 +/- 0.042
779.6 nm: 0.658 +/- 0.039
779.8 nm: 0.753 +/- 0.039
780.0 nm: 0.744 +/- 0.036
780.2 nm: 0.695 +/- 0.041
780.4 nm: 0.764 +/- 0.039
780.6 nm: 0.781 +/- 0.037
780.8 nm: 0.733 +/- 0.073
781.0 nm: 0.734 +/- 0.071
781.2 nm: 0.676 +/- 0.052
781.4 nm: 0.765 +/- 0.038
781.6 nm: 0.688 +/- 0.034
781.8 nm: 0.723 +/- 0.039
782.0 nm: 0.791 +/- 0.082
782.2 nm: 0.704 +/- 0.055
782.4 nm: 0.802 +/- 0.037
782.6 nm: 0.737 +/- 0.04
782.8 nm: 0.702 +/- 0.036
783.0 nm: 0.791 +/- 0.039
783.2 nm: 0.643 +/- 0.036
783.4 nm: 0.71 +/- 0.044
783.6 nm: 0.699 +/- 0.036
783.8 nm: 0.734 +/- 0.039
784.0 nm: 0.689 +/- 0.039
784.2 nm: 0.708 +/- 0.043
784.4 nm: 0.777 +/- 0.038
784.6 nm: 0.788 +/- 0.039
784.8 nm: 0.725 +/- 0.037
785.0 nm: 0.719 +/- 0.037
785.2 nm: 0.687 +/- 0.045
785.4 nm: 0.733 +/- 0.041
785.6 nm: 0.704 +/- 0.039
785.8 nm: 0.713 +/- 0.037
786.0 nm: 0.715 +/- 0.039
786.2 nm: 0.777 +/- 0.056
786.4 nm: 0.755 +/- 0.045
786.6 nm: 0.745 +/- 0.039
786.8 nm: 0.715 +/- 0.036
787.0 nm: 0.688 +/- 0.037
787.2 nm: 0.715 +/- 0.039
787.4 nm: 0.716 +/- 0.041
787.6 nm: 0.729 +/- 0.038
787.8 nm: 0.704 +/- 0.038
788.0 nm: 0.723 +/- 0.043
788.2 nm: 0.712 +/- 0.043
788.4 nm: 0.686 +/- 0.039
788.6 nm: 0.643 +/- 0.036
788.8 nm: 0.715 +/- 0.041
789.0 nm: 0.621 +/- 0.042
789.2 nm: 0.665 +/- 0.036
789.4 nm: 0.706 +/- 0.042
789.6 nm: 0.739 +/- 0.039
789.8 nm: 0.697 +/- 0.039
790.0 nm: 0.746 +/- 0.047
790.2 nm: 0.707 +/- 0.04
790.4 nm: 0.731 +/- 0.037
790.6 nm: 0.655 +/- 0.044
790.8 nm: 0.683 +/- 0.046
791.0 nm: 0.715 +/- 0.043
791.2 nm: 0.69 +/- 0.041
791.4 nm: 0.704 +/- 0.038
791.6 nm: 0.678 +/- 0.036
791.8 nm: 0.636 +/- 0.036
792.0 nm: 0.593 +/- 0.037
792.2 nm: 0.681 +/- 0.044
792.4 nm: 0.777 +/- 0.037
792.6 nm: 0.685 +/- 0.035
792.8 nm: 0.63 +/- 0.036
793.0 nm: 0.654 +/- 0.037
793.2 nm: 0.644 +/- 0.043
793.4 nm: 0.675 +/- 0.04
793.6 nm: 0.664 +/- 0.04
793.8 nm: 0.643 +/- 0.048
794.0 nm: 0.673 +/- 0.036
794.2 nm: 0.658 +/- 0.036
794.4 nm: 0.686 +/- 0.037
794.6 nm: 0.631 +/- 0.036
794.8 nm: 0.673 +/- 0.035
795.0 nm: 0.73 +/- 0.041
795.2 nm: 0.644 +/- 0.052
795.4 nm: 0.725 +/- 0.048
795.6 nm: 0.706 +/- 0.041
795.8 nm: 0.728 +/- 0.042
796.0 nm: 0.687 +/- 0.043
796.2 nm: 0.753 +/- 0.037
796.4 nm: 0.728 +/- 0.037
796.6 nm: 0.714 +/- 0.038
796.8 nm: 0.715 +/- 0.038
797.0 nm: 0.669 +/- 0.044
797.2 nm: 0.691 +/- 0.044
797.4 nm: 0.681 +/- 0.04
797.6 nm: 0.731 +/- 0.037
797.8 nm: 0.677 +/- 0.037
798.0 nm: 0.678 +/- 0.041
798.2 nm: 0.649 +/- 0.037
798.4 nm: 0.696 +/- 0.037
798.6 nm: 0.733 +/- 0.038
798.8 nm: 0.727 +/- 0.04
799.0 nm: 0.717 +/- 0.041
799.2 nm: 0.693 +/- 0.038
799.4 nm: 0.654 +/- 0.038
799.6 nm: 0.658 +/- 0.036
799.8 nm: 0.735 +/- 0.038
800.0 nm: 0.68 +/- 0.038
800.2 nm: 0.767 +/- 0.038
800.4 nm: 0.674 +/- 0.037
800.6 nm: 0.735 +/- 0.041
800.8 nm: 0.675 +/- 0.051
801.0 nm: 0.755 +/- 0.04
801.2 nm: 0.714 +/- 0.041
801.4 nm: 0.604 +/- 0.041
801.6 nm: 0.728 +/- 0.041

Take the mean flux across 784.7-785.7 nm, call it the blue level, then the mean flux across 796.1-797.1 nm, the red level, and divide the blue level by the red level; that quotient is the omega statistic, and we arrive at 1.00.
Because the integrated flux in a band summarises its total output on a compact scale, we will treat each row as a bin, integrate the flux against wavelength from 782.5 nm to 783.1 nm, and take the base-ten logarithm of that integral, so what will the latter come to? -0.351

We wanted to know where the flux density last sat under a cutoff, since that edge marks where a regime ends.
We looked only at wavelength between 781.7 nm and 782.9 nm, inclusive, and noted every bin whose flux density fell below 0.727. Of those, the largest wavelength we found 782.8 nm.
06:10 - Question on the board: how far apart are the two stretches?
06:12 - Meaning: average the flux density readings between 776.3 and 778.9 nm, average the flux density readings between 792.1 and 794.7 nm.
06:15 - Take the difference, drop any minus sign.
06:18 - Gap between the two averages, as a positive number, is 0.049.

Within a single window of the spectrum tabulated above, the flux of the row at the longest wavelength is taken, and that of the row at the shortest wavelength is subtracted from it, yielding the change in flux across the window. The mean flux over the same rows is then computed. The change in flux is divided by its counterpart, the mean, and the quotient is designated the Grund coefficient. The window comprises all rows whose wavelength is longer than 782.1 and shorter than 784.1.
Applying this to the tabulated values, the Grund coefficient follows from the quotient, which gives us -0.021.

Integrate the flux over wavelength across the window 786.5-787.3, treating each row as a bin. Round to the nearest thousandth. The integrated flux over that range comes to 0.573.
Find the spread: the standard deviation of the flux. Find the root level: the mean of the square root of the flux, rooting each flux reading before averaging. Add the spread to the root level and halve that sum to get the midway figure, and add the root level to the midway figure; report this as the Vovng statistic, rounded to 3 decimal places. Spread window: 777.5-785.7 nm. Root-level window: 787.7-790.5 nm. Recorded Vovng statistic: 1.277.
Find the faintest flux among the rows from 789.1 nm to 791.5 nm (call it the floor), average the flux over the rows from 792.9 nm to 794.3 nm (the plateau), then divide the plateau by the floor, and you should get 1.01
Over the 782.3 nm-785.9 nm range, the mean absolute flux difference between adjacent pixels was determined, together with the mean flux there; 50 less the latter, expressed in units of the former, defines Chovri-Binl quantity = 1075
